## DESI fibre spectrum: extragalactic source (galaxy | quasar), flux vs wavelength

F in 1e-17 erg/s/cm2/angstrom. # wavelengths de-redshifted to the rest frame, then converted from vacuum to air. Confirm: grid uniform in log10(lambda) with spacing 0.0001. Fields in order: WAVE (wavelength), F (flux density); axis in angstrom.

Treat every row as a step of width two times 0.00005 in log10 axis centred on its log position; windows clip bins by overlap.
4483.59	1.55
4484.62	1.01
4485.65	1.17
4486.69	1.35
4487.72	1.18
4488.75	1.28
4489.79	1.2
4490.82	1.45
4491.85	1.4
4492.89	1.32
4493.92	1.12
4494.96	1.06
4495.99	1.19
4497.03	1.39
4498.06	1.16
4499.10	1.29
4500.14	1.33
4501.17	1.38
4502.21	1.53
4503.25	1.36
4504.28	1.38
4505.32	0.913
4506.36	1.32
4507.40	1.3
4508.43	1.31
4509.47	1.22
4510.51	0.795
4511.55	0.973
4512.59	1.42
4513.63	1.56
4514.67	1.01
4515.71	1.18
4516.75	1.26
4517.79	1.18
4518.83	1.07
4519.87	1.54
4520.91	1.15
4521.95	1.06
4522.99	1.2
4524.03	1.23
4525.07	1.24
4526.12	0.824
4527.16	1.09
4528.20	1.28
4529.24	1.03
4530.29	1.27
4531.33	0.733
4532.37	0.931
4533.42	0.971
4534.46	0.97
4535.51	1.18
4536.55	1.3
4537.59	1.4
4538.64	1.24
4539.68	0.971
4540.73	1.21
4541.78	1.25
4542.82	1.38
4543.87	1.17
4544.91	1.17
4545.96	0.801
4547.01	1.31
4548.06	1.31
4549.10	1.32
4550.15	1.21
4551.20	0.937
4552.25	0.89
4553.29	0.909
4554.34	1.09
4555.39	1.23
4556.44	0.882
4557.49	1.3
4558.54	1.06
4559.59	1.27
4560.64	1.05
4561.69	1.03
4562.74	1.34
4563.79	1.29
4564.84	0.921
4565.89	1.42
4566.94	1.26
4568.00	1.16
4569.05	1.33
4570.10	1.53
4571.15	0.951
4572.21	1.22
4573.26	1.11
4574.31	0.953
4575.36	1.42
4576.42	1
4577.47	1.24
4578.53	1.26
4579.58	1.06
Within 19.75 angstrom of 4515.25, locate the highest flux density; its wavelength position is 4513.63 angstrom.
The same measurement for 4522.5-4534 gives 4528.20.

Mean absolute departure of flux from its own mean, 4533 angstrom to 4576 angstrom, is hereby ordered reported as 0.153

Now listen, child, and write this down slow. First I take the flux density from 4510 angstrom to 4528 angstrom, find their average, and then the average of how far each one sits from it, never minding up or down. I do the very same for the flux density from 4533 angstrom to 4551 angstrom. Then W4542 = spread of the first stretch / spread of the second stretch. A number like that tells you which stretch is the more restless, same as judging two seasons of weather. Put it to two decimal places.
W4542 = 1.25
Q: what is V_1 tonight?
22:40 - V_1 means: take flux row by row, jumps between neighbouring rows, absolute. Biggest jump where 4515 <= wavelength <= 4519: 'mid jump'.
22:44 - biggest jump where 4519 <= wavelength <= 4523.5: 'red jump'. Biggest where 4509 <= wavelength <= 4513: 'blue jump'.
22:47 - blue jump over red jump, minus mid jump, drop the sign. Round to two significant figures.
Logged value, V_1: 1.0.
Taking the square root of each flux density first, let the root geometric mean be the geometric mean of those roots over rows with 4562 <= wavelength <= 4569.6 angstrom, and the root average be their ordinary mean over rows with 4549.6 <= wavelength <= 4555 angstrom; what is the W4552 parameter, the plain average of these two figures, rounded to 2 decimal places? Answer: 1.06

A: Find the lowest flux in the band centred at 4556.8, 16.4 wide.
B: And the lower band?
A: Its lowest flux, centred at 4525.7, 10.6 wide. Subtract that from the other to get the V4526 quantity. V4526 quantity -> 0.06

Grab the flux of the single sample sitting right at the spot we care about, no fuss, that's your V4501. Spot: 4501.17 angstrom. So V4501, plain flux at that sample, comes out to 1.38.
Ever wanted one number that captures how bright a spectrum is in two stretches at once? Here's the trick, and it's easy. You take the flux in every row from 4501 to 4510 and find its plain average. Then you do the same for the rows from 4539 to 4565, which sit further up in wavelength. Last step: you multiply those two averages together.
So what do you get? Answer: 1.47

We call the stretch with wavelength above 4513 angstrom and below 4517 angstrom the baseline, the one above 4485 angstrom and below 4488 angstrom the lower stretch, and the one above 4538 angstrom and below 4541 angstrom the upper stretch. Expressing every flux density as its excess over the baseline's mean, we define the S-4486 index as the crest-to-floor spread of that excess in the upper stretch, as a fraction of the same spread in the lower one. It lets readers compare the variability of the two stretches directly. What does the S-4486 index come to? 1.5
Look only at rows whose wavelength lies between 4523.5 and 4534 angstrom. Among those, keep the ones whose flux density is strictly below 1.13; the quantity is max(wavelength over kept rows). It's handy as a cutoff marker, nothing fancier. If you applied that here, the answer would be 4533.42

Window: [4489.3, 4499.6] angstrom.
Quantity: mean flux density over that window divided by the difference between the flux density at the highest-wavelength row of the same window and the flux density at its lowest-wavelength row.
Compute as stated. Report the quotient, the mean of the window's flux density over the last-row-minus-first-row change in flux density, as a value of 14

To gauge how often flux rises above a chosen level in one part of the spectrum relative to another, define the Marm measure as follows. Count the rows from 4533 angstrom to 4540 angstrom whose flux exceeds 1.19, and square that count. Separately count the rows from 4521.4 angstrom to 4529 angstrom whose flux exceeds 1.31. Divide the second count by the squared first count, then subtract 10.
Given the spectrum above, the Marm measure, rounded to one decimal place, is -10.0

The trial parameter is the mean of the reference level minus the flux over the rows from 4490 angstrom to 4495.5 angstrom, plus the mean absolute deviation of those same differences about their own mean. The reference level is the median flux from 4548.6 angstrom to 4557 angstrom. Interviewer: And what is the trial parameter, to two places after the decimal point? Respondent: -0.11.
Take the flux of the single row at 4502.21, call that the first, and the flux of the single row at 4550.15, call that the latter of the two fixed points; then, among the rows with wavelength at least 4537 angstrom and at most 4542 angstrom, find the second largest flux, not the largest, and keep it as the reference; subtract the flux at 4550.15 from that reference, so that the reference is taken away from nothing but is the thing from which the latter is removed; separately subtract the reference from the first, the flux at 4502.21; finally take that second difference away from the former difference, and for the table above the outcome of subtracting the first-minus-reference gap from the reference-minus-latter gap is -0.2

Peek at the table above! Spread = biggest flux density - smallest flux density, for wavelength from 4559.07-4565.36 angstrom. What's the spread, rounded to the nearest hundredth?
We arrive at 0.42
